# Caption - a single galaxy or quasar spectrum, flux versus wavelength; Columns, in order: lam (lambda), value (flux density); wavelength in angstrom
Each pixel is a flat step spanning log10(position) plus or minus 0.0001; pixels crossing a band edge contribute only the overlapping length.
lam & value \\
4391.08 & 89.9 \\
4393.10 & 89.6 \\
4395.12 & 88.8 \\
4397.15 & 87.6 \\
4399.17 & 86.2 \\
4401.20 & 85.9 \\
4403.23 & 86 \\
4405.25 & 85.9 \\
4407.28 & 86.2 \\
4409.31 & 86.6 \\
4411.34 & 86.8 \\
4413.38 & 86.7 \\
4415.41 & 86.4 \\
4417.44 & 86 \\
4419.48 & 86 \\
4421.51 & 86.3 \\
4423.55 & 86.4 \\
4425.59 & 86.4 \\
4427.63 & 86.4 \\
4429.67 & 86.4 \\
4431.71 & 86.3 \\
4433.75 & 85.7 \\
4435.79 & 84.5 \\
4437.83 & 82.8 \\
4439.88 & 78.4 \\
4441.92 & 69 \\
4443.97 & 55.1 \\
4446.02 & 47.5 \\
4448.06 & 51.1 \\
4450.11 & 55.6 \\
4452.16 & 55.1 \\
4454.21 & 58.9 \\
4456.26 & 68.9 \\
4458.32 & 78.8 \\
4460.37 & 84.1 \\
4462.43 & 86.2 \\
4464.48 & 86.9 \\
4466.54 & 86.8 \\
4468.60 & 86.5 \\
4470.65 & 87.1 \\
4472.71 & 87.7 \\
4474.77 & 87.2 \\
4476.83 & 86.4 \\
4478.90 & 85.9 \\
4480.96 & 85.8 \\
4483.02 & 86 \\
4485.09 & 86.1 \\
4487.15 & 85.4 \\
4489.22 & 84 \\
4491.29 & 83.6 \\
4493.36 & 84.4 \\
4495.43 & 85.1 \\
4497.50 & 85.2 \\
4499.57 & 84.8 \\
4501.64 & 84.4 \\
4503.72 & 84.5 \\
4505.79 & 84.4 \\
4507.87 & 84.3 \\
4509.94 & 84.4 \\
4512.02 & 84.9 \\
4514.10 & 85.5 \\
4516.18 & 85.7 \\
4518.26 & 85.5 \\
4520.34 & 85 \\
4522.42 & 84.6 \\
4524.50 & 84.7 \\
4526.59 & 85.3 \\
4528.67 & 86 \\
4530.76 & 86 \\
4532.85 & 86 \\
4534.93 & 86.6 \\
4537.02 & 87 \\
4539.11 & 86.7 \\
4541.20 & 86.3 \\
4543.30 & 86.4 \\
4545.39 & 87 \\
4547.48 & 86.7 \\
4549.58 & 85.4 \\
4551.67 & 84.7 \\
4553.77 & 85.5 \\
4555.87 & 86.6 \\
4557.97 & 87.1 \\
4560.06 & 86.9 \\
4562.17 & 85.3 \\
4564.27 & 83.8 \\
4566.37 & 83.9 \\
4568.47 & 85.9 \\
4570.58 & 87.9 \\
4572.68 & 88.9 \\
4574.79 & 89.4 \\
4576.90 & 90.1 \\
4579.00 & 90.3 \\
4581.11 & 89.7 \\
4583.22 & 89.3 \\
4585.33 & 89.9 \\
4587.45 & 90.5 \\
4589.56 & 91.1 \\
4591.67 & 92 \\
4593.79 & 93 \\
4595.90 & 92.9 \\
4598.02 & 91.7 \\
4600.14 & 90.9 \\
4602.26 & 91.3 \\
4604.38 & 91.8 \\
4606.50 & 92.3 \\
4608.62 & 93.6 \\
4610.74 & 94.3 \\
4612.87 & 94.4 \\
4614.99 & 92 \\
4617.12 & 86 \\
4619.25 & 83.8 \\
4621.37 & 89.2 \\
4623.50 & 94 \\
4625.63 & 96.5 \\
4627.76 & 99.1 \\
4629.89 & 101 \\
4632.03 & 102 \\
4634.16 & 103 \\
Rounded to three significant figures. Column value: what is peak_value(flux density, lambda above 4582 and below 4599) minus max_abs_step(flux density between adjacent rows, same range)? 91.8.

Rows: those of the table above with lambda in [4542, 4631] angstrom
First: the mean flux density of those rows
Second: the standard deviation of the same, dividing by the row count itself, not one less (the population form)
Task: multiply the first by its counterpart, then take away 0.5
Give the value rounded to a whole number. 356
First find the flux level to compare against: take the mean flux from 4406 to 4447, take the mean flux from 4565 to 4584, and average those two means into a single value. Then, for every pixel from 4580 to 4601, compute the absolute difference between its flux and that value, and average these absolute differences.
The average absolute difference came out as 6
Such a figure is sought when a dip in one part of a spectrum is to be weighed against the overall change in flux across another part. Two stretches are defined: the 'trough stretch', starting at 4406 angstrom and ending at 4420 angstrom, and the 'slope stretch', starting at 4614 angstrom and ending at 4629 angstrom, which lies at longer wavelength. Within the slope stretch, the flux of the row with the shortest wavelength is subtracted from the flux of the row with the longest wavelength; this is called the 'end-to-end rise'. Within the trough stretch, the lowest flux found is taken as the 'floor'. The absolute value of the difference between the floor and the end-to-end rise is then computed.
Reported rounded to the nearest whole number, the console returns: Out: 79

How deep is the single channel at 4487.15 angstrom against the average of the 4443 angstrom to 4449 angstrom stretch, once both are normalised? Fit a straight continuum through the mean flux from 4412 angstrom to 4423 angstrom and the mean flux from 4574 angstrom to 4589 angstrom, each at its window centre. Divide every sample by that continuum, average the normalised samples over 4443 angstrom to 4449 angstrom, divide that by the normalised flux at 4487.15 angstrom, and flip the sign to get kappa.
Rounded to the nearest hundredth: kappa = -0.61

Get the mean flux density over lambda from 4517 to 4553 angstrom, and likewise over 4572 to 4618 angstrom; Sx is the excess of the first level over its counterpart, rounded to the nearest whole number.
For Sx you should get -5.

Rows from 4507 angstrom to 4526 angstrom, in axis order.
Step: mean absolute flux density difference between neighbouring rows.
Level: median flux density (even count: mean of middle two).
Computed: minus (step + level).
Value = -85.2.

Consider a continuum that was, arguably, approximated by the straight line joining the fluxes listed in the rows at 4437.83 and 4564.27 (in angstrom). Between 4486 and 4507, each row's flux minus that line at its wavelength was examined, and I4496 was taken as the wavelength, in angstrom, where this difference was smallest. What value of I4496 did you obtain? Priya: 4491.29 angstrom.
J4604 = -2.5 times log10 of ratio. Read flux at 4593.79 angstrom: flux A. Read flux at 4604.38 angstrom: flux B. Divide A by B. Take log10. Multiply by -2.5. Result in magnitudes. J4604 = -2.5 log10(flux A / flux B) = -0.01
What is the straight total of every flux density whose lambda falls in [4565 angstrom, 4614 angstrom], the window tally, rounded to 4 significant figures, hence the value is 2085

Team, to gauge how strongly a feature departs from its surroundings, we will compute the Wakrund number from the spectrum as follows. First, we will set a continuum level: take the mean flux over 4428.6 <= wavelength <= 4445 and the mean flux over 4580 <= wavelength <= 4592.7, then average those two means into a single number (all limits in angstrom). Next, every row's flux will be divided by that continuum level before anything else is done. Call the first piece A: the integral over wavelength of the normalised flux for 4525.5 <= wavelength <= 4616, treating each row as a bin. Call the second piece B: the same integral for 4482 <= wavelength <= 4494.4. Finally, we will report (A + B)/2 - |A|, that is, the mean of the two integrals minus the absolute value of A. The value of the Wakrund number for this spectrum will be -41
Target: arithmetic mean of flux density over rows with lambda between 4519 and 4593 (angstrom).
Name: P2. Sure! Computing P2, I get 87.1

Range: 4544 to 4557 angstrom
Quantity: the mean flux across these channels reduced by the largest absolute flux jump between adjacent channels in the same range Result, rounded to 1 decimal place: 84.7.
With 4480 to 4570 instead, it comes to 83.4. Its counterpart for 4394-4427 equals 85.1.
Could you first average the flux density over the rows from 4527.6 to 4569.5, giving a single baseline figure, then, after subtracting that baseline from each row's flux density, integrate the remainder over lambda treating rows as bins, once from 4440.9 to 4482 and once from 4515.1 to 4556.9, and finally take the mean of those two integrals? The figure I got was -237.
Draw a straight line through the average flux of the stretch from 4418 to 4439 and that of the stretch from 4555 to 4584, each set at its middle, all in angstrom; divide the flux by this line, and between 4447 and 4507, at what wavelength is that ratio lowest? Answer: 4448.06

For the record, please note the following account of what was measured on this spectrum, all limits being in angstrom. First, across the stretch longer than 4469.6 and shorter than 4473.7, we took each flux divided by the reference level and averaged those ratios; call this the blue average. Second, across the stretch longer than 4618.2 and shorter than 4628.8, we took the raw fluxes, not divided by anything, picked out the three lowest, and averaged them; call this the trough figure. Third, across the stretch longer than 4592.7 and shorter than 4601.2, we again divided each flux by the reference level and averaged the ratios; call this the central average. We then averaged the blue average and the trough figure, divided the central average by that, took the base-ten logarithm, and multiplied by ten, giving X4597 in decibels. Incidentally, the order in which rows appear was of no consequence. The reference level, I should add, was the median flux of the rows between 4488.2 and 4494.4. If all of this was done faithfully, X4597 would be -16.1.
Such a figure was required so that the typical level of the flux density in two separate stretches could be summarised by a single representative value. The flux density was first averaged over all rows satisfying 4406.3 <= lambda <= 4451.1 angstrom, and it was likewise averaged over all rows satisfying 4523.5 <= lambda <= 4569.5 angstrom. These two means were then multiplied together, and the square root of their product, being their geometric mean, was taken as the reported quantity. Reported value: 82.2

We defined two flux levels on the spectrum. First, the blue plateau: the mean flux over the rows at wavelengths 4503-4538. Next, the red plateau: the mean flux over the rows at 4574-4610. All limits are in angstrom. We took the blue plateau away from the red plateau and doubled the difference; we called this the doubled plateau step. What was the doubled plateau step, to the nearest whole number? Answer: 12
